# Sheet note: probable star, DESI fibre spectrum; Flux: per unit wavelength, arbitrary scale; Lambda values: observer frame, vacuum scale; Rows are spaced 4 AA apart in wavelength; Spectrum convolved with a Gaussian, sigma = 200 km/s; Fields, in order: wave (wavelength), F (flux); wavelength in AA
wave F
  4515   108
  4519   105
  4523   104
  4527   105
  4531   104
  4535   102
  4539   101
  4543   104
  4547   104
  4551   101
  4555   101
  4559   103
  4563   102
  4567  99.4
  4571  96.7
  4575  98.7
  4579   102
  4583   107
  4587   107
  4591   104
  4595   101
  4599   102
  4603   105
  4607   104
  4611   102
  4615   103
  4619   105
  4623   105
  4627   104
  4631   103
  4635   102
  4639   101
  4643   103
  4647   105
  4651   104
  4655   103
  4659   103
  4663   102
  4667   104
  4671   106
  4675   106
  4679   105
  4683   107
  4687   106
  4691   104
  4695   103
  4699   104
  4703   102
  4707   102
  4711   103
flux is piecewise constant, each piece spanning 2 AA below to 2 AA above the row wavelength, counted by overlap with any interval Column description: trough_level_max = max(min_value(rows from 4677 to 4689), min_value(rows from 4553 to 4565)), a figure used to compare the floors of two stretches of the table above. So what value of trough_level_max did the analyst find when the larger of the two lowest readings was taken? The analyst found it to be 105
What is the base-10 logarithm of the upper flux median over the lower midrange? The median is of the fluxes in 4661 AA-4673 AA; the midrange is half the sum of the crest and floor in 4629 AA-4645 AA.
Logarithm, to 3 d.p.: 0.008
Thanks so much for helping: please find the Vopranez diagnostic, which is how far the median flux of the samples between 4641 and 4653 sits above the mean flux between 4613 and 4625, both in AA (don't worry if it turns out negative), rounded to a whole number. 0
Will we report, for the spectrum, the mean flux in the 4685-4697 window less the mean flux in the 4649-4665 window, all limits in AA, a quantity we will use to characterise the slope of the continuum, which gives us 1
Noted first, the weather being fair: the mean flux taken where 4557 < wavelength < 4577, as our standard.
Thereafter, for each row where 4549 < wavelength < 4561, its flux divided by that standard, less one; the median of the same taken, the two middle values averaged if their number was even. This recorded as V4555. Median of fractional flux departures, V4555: 0.010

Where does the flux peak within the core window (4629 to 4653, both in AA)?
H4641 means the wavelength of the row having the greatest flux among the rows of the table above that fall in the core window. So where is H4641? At 4647 AA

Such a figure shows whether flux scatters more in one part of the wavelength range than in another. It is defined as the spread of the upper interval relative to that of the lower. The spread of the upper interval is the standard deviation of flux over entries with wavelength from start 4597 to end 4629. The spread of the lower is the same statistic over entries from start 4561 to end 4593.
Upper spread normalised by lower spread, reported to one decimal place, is 0.3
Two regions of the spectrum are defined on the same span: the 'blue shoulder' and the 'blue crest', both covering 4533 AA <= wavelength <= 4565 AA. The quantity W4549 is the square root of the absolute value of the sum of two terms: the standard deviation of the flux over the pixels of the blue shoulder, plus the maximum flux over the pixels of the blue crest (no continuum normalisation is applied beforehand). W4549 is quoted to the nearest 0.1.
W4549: 10.3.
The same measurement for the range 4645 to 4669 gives 10.3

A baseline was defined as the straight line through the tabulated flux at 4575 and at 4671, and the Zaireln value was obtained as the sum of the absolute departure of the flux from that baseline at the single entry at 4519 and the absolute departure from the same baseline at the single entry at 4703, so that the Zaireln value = 17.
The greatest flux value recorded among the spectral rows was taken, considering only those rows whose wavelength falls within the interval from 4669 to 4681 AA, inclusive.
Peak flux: 106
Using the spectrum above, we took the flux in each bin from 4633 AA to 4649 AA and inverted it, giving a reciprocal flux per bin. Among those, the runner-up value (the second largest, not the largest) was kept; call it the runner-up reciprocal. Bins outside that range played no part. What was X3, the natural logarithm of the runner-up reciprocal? -4.62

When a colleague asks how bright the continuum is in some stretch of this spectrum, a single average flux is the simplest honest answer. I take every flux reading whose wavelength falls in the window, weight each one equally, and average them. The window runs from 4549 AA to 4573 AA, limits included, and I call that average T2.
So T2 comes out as 101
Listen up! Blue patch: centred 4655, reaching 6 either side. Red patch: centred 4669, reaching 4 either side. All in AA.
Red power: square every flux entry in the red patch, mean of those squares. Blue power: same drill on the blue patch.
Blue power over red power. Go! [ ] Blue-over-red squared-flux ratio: 0.97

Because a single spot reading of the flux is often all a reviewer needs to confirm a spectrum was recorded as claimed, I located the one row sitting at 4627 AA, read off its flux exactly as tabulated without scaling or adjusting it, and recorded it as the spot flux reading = 104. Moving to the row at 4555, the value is 101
